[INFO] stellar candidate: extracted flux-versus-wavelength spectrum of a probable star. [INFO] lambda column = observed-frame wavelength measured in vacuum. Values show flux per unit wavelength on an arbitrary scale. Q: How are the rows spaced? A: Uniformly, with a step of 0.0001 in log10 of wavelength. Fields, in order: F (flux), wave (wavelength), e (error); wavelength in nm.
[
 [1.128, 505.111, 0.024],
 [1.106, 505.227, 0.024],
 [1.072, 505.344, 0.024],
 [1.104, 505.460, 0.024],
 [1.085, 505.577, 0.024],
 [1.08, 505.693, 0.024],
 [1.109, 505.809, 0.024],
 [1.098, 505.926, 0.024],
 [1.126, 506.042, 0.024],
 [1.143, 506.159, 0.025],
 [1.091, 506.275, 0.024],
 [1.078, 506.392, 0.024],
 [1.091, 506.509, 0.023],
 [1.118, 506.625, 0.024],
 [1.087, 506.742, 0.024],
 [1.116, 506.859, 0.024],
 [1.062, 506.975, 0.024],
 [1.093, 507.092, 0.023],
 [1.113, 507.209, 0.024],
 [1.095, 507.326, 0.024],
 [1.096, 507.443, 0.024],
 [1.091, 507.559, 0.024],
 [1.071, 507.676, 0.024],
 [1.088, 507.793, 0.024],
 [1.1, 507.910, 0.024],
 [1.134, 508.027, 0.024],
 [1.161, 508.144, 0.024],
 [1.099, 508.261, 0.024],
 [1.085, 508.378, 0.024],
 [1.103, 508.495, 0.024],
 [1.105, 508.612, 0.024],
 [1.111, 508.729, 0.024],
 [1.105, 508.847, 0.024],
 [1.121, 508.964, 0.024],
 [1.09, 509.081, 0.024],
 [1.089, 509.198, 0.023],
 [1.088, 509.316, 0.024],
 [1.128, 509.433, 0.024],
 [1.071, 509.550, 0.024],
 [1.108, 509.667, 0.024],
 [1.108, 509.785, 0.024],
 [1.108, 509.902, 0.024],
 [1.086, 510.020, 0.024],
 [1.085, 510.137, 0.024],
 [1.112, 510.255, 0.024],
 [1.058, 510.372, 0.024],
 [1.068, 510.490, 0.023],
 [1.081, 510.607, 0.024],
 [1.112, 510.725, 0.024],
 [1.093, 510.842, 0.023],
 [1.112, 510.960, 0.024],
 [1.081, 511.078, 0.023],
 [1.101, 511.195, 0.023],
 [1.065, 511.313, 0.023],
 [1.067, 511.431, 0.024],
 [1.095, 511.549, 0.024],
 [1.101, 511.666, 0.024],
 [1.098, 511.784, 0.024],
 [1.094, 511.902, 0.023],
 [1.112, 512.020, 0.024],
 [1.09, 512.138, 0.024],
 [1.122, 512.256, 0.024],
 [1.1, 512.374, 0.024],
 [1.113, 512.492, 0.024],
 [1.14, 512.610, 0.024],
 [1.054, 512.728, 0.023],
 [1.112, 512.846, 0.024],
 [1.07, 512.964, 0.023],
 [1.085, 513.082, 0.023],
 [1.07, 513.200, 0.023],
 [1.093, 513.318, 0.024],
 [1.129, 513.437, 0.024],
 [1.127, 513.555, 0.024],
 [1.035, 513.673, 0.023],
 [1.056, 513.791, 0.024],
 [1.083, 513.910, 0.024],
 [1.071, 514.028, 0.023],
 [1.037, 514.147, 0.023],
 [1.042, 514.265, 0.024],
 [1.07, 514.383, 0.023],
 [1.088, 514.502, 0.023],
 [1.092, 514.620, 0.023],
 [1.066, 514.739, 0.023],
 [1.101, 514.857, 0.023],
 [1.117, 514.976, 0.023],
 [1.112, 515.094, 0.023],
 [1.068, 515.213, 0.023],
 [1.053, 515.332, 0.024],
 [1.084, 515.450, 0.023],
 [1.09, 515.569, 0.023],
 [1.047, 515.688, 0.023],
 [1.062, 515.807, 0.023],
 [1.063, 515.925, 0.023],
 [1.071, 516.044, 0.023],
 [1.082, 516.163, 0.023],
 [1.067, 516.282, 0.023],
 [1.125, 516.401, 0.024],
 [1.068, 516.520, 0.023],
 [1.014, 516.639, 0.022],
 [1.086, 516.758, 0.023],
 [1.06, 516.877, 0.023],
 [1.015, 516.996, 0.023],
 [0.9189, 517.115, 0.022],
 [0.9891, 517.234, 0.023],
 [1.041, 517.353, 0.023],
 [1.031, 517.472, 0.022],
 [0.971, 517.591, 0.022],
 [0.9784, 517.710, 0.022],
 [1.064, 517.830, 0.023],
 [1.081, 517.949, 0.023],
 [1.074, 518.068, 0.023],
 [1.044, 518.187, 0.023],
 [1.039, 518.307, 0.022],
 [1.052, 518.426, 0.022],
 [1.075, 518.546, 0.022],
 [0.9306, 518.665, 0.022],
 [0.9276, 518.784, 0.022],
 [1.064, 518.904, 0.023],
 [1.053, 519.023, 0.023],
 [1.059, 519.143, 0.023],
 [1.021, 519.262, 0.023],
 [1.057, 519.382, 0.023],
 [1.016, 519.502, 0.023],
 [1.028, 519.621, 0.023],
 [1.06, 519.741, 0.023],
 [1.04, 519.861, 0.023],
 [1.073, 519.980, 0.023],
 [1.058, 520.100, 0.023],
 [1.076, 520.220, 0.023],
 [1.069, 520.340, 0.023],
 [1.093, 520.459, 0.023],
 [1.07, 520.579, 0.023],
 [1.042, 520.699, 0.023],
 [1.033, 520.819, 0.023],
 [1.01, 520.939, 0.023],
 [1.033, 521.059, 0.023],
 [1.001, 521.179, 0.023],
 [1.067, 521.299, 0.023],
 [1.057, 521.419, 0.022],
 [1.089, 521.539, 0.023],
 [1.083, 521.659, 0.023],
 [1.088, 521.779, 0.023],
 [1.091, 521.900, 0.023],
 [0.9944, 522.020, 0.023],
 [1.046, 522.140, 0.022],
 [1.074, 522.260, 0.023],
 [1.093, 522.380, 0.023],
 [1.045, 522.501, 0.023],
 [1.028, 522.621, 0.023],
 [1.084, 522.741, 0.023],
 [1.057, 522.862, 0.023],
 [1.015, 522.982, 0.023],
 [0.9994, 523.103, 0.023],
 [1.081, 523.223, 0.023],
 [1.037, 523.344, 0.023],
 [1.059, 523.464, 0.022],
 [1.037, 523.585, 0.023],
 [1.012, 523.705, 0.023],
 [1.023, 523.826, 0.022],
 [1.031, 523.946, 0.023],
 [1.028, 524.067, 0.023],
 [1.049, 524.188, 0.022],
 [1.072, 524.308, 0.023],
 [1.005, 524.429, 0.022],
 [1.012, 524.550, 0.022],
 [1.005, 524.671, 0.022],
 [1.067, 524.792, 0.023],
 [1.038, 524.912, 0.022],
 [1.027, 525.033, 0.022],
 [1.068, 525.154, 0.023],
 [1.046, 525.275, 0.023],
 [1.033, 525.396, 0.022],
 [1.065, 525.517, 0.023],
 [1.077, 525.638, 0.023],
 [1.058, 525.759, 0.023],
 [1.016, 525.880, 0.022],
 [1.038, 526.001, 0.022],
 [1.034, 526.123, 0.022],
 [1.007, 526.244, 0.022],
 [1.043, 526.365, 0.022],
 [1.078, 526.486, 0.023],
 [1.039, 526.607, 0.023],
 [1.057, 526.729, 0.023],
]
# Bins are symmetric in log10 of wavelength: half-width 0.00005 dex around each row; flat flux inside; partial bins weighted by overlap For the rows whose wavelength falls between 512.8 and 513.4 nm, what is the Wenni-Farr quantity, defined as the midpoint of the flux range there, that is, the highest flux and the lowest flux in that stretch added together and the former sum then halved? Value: 1.09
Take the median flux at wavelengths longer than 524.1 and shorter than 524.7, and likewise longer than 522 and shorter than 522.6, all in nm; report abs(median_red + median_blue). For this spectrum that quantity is 2.06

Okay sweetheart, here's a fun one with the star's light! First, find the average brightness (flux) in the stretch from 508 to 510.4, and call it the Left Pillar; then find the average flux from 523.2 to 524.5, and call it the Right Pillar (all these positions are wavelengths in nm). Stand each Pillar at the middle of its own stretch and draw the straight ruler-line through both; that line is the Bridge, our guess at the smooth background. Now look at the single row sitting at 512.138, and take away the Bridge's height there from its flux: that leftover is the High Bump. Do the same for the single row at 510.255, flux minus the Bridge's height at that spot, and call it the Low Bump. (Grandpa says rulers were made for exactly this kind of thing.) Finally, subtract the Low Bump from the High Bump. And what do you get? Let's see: -0.014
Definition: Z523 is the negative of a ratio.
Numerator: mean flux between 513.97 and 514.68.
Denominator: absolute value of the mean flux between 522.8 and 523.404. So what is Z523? -1.028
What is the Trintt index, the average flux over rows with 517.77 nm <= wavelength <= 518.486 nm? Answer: 1.06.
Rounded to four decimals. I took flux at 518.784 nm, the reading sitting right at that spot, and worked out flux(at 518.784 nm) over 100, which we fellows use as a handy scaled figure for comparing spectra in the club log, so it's 0.0093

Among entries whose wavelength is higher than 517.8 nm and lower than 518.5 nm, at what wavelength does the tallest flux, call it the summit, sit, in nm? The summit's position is 517.949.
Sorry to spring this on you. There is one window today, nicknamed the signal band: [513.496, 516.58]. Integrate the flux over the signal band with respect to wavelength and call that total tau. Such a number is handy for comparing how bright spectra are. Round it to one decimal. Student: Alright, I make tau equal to 3.3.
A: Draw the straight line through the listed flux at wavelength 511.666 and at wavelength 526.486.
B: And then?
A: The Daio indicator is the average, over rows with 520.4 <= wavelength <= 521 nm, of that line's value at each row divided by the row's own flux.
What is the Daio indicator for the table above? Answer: 1.04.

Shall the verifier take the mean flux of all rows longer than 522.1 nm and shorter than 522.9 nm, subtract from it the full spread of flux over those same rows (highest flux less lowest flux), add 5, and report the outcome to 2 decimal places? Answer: 6.00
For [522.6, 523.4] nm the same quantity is 5.96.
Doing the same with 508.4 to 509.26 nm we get 6.07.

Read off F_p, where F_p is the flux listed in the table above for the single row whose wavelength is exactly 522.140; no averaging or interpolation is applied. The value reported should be 1.046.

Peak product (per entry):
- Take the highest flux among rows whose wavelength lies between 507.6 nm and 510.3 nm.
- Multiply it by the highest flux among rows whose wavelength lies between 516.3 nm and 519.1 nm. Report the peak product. 1.31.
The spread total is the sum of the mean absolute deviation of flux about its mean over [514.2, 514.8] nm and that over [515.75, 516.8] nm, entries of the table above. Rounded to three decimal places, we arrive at 0.033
